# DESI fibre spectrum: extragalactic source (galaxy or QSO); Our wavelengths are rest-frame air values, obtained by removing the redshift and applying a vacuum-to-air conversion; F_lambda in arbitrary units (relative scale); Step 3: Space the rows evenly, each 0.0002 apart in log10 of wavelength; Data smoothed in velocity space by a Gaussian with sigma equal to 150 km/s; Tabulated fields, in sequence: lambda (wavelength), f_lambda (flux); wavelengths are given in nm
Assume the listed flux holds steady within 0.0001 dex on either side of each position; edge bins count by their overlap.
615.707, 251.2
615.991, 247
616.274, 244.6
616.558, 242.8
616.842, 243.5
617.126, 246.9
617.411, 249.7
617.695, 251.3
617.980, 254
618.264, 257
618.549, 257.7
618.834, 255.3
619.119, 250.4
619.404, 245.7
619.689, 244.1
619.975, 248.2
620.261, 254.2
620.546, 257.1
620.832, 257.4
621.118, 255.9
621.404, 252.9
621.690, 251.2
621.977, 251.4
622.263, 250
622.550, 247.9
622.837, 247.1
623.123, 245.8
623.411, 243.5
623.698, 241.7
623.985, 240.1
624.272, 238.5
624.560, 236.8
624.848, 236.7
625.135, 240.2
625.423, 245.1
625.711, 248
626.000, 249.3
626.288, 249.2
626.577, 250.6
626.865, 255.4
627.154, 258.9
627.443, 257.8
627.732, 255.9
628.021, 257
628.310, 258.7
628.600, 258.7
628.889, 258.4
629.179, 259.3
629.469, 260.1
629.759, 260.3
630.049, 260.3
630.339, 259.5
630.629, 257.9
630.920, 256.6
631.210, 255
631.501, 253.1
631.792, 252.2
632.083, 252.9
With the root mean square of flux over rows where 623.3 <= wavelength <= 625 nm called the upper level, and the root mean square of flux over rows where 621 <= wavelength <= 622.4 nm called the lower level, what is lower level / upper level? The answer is 1.05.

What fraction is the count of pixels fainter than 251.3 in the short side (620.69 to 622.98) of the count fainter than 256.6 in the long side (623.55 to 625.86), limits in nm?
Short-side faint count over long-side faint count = 0.50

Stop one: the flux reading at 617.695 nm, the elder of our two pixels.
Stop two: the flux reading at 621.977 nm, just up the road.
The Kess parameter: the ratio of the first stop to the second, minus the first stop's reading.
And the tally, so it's -250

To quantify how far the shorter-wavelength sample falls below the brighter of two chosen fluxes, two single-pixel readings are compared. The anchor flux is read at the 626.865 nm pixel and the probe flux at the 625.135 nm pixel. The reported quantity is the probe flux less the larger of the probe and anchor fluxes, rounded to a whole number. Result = -15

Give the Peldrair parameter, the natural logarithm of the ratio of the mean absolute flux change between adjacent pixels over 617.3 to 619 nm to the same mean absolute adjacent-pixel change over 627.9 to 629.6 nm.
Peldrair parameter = 1.0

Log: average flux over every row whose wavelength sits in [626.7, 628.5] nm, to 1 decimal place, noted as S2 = 257.3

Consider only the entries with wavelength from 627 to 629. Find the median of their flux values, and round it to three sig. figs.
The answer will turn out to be 258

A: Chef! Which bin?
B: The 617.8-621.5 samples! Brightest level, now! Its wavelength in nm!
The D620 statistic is 618.549 nm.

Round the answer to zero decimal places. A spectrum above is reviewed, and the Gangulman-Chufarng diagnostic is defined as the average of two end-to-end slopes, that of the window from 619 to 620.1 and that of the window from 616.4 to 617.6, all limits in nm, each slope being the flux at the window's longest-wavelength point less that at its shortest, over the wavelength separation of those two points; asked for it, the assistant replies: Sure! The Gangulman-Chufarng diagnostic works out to 3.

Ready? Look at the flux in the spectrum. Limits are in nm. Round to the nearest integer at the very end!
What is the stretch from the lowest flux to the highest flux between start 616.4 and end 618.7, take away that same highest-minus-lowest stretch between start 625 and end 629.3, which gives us -4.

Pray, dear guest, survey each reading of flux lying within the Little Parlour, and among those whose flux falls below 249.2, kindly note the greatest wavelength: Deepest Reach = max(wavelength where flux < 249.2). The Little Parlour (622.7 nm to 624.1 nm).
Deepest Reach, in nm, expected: 623.985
